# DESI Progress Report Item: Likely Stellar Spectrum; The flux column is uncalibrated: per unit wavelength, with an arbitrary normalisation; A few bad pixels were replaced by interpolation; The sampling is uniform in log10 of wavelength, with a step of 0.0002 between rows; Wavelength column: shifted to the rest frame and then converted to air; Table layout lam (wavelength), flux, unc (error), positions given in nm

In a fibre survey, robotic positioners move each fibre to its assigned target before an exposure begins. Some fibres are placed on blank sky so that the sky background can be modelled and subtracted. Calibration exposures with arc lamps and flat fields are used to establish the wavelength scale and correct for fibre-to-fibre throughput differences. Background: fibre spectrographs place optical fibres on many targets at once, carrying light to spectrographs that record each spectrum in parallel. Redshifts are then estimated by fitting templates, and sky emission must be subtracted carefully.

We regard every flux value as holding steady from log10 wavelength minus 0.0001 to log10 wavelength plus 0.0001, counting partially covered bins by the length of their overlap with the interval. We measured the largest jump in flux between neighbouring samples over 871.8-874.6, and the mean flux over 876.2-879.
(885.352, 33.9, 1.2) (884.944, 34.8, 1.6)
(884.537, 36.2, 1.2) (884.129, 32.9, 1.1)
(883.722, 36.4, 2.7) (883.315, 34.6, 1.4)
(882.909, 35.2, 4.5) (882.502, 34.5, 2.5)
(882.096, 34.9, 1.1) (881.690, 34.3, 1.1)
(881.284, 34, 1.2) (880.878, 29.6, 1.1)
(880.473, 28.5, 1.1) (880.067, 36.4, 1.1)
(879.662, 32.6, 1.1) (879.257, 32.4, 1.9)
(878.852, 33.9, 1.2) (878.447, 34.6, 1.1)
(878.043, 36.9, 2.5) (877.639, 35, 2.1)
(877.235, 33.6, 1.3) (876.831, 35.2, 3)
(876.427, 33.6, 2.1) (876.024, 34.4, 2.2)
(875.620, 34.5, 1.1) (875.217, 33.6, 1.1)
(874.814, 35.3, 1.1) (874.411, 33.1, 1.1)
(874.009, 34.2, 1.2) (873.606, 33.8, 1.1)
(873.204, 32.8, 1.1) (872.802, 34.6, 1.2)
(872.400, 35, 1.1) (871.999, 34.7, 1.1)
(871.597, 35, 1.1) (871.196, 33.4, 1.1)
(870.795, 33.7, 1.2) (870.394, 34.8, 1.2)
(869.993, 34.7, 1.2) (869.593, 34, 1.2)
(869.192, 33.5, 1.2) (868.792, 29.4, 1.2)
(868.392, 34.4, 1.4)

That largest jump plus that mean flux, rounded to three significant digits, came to 36.5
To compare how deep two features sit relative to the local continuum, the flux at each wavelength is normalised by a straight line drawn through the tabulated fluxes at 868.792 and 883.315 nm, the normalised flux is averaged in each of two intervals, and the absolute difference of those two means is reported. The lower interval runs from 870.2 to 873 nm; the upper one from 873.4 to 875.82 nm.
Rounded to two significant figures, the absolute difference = 0.051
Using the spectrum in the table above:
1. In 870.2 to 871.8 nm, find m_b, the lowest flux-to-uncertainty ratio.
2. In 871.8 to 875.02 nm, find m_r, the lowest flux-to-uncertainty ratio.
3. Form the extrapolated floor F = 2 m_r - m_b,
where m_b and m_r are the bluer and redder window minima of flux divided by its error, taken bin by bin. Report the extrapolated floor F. 29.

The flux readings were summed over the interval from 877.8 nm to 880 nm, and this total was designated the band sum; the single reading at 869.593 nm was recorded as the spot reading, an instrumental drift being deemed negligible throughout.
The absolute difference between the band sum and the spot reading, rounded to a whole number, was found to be 136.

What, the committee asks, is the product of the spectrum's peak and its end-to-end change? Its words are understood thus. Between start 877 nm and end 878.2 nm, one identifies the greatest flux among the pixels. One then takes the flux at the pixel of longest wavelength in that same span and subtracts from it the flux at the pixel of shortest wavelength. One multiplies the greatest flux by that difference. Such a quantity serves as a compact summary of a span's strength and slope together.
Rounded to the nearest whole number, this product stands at 122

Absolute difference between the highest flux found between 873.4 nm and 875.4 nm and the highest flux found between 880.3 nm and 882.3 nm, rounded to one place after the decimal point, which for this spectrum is 0.4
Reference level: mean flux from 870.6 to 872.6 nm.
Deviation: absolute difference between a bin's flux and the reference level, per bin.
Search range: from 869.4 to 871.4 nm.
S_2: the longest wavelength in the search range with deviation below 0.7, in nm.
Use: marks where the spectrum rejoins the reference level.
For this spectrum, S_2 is 870.795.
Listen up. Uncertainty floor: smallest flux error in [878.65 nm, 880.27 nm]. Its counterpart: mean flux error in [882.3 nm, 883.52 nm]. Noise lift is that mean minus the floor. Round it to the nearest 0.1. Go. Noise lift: 1.7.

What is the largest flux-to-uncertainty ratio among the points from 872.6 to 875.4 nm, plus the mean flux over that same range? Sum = 66.0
